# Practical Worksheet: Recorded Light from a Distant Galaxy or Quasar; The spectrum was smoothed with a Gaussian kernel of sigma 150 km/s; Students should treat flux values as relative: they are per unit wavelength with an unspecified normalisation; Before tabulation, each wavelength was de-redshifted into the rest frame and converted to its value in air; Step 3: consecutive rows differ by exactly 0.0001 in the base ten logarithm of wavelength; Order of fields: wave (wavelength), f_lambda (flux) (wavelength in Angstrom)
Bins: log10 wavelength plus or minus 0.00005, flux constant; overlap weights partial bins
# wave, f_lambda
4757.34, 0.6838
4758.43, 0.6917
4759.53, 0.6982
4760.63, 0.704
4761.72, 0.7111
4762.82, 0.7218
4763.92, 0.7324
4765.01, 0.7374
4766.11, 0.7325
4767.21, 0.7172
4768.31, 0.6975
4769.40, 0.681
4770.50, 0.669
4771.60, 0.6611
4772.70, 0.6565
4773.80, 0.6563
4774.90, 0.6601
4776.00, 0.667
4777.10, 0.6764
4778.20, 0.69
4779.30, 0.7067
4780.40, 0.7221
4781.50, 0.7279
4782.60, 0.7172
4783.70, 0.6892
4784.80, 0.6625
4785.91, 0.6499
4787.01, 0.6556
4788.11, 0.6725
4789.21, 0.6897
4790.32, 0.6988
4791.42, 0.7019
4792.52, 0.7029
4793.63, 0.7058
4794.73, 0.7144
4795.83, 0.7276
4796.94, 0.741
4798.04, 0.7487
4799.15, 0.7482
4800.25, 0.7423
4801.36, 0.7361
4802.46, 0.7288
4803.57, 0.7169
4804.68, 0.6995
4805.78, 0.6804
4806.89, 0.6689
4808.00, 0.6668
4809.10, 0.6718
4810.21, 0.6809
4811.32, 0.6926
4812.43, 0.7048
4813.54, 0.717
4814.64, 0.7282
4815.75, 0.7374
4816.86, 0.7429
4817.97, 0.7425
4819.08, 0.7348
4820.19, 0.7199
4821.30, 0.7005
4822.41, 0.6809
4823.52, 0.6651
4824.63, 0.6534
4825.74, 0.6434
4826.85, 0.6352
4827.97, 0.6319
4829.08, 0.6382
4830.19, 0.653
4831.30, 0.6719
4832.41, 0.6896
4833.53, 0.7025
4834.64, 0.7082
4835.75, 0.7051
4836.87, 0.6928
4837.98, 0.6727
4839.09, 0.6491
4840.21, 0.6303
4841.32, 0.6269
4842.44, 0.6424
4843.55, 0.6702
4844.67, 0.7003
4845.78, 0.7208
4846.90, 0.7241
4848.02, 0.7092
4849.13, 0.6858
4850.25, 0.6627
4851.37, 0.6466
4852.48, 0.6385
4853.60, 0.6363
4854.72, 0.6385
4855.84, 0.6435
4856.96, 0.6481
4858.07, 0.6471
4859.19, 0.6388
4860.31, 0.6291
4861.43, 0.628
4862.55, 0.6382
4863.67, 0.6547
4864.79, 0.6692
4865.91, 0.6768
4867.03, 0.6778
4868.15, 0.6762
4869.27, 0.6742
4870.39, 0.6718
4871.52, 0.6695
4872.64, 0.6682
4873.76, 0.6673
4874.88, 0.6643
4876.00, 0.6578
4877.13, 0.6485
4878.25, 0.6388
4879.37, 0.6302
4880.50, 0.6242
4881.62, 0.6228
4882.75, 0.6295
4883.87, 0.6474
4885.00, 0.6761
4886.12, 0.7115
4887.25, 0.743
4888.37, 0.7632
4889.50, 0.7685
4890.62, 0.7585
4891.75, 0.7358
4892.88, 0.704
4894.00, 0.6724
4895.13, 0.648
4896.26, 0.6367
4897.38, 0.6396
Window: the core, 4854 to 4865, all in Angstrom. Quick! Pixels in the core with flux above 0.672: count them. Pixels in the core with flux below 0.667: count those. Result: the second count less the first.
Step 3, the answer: 9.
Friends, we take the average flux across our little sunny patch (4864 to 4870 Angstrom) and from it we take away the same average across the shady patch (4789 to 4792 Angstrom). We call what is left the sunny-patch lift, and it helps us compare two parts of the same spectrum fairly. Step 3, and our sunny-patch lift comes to -0.02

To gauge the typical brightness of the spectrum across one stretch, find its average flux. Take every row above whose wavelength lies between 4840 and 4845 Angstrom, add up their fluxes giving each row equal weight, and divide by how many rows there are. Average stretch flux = 0.654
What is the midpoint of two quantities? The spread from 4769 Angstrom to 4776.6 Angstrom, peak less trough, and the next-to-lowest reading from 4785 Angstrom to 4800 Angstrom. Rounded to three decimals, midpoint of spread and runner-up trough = 0.340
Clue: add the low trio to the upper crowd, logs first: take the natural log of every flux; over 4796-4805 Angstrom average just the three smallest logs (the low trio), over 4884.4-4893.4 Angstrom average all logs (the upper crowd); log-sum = -0.65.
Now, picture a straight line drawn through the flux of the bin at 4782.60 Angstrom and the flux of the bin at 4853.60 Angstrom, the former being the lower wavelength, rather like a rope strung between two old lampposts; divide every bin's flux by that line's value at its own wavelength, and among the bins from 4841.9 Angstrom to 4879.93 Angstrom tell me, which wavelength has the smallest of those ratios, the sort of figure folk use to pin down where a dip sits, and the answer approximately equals 4842.44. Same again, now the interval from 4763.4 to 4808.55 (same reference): 4772.70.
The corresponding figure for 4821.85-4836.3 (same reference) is 4827.97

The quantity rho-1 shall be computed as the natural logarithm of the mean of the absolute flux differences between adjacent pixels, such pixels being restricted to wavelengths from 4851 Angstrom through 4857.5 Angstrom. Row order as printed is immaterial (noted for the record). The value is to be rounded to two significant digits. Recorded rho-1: -5.4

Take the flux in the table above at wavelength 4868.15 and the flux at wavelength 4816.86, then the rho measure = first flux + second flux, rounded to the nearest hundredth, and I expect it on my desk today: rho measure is 1.42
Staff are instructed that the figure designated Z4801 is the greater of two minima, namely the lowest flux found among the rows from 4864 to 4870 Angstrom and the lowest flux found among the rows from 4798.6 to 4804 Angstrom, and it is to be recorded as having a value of 0.717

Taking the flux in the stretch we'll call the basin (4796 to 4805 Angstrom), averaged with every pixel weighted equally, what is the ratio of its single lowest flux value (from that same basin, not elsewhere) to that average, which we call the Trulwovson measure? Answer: 0.955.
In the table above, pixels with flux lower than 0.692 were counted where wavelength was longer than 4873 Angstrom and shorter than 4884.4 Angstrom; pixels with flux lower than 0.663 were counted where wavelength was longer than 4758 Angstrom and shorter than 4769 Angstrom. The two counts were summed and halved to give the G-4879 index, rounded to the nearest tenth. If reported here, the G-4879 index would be 5.0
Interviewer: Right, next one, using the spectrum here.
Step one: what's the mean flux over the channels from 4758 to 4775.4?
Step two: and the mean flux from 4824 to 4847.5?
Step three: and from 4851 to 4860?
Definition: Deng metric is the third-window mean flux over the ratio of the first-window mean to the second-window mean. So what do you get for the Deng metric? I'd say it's 0.618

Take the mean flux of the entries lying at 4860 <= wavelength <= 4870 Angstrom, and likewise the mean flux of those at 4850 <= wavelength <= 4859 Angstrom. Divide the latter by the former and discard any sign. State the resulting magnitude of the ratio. 0.98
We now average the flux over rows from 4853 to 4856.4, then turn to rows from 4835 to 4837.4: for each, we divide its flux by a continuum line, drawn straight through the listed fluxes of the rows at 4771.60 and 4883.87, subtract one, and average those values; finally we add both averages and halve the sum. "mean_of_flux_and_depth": 0.355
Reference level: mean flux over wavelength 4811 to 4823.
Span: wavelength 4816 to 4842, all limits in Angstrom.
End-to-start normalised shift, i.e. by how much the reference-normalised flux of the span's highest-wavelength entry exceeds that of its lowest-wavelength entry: -0.16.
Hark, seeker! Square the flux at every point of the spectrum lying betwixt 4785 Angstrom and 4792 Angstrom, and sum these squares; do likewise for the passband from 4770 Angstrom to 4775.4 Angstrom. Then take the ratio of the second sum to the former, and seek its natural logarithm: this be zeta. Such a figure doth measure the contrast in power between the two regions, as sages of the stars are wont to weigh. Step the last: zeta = -0.2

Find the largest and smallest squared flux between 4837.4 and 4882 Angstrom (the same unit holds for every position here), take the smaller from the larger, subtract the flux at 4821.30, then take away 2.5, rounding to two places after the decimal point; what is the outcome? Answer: -3.06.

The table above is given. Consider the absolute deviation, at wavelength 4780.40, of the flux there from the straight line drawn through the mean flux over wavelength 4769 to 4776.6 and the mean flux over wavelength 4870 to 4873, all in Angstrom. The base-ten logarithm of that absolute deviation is -1.24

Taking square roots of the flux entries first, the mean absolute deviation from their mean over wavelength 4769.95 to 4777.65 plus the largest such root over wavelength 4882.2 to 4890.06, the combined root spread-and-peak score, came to 0.880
